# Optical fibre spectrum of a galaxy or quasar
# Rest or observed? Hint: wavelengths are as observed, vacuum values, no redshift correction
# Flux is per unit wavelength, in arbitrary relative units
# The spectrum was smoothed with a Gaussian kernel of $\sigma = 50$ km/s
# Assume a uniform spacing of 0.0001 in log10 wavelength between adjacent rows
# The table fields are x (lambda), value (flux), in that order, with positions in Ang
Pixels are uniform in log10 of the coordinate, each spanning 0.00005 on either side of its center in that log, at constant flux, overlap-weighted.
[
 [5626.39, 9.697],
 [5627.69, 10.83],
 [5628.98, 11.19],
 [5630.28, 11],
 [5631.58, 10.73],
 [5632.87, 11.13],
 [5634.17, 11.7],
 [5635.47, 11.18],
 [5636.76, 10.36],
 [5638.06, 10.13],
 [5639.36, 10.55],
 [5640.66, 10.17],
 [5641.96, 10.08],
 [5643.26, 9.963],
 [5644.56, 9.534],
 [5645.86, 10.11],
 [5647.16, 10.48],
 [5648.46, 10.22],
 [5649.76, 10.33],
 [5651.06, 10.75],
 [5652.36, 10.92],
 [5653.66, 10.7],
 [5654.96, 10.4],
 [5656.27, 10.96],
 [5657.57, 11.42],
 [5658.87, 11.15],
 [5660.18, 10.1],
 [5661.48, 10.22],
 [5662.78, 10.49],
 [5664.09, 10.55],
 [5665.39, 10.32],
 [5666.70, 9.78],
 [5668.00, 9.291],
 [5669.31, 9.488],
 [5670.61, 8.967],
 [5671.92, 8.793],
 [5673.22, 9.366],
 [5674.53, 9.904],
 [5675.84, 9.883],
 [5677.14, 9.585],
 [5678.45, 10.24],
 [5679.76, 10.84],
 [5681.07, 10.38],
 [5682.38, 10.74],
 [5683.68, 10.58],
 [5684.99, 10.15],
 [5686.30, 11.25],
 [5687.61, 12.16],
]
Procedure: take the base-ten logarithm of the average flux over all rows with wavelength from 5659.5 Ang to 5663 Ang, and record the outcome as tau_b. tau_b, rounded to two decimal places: 1.01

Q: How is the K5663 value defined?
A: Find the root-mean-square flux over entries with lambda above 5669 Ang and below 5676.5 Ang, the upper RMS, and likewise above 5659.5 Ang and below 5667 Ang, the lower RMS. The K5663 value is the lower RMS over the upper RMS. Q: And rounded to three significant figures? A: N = 1.09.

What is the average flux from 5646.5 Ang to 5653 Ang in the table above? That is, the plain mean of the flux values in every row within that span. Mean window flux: 10.54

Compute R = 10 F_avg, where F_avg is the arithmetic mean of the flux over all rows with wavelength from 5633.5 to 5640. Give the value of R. 108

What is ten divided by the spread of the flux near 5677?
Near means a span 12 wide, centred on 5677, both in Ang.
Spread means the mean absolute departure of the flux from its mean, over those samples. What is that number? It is 19.4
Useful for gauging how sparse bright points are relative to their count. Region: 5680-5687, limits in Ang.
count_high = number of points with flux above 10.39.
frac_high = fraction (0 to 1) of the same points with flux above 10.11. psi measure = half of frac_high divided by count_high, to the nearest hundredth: 0.17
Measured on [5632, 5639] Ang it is 0.17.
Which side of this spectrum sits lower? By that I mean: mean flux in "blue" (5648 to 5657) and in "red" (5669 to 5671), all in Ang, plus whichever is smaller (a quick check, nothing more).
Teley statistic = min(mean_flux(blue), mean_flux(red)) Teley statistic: 9.2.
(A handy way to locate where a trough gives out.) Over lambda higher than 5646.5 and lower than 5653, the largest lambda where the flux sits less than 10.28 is 5648.46 Ang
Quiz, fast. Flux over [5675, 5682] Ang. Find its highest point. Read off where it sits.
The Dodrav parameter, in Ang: 5679.76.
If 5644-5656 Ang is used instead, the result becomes 5652.36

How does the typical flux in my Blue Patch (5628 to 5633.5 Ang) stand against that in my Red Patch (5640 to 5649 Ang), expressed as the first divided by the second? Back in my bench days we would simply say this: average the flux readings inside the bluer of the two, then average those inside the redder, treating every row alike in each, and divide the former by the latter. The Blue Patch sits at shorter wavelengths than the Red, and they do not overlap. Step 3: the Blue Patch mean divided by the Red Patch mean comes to 1.09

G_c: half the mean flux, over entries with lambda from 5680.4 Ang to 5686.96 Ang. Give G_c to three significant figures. 5.31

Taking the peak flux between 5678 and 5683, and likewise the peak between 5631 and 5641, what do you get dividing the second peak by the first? 1.08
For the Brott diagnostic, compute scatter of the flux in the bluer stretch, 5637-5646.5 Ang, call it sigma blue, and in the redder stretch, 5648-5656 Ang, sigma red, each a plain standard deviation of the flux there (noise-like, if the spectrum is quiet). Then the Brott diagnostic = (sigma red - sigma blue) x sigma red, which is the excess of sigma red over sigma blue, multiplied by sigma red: -0.007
